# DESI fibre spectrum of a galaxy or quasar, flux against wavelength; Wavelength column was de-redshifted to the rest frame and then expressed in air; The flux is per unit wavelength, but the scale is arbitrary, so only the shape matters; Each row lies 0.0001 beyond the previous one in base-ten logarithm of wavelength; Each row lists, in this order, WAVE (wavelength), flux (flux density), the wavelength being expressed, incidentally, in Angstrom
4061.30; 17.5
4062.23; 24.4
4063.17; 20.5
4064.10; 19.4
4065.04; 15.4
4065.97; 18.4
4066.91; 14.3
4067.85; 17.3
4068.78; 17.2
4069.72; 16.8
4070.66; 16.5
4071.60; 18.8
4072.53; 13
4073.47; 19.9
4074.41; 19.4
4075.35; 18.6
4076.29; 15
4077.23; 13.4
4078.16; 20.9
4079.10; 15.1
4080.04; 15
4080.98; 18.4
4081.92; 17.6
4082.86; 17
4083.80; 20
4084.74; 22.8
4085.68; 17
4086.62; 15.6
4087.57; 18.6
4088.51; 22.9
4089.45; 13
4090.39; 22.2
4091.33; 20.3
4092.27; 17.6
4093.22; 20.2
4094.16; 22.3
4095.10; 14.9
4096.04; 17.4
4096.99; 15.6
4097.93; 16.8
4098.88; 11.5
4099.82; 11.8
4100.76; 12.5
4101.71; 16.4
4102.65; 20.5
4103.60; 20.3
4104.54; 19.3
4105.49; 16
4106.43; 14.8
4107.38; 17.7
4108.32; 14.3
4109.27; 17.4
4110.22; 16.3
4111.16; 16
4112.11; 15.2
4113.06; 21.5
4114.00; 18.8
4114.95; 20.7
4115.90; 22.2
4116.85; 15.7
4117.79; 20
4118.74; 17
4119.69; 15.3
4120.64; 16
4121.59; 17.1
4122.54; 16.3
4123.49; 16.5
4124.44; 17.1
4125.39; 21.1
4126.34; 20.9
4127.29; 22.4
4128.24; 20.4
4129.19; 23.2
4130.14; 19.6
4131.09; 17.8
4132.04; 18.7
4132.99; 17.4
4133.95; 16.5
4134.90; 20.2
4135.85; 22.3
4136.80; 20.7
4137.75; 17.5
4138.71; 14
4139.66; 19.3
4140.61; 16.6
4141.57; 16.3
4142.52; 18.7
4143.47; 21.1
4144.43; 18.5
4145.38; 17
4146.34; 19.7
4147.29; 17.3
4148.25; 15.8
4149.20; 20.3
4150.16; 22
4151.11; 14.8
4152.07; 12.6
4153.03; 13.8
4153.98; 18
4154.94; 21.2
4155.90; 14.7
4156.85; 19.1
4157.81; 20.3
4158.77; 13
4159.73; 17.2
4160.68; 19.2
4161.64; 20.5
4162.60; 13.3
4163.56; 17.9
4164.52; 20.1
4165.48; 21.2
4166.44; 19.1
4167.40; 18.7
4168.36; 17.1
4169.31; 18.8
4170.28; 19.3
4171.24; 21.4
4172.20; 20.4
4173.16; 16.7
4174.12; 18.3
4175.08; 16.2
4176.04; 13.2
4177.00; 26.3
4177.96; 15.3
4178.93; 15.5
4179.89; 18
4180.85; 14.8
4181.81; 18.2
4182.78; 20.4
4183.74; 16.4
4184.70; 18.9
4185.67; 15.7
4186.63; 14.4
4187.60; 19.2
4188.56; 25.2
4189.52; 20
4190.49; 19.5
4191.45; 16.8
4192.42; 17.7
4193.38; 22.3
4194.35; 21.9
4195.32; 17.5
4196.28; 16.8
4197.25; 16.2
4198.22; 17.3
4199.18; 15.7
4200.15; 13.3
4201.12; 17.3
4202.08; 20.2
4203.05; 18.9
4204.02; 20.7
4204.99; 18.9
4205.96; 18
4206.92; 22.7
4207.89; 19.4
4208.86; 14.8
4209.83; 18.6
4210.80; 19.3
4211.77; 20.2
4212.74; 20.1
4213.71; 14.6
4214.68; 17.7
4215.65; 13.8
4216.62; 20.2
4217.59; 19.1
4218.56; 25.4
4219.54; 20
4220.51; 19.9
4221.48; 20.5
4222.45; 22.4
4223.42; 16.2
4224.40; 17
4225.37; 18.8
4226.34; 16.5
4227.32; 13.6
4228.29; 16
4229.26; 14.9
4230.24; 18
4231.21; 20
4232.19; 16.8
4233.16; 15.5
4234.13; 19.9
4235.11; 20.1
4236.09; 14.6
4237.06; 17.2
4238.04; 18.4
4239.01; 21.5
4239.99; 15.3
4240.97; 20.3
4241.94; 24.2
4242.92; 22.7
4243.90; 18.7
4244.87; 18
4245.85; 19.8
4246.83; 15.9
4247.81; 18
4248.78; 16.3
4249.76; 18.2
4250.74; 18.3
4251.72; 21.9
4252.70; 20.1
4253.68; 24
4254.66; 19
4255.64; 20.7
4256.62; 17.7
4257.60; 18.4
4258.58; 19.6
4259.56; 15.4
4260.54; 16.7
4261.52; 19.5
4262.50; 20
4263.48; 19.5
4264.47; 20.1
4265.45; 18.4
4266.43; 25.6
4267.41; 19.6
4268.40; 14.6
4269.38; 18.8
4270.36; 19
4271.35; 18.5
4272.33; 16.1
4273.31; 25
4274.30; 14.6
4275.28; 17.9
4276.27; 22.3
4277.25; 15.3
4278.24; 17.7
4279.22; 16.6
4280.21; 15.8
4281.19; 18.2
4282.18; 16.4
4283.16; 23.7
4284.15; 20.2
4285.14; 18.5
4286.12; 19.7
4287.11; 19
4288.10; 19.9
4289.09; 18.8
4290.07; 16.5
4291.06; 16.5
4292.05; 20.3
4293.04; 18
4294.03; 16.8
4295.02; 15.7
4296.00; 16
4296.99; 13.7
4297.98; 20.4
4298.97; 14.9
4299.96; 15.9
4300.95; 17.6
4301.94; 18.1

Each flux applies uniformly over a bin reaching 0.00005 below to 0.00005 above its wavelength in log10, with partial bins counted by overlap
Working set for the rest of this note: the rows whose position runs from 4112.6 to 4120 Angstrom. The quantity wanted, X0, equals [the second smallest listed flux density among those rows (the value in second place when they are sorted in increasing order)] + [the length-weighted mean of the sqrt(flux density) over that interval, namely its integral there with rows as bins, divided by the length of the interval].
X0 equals 20.0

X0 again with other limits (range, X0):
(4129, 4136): 21.8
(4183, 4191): 20.0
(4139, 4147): 20.9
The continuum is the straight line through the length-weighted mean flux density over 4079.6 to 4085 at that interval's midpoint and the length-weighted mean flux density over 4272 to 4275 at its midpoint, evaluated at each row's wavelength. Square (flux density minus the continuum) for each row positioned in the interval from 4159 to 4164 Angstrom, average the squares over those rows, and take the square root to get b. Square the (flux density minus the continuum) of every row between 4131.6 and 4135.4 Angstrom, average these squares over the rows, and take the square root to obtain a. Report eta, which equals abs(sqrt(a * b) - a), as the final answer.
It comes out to 0.50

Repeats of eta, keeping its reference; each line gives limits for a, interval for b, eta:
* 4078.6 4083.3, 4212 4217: 0.37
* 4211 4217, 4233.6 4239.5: 0.29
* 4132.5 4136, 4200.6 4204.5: 0.50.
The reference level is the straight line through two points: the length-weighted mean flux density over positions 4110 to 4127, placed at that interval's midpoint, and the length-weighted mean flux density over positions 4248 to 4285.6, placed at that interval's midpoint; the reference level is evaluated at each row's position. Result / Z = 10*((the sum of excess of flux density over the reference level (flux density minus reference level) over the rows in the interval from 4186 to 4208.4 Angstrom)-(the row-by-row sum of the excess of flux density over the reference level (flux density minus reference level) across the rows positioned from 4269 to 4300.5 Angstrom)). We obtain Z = 355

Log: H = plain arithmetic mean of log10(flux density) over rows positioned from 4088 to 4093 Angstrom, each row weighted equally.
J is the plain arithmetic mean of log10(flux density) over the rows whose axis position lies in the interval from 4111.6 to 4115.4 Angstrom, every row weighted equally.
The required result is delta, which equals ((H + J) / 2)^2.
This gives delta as 1.63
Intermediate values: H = 1.27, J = 1.28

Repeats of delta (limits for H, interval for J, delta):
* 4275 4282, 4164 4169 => 1.60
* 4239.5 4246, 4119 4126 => 1.59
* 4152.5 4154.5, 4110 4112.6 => 1.44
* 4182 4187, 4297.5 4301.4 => 1.52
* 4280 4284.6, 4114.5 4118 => 1.64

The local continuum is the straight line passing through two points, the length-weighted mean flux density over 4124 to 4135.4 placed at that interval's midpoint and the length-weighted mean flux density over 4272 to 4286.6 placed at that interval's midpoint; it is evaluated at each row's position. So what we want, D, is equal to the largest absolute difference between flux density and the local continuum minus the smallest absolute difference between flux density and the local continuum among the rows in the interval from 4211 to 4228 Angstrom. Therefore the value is 6.3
